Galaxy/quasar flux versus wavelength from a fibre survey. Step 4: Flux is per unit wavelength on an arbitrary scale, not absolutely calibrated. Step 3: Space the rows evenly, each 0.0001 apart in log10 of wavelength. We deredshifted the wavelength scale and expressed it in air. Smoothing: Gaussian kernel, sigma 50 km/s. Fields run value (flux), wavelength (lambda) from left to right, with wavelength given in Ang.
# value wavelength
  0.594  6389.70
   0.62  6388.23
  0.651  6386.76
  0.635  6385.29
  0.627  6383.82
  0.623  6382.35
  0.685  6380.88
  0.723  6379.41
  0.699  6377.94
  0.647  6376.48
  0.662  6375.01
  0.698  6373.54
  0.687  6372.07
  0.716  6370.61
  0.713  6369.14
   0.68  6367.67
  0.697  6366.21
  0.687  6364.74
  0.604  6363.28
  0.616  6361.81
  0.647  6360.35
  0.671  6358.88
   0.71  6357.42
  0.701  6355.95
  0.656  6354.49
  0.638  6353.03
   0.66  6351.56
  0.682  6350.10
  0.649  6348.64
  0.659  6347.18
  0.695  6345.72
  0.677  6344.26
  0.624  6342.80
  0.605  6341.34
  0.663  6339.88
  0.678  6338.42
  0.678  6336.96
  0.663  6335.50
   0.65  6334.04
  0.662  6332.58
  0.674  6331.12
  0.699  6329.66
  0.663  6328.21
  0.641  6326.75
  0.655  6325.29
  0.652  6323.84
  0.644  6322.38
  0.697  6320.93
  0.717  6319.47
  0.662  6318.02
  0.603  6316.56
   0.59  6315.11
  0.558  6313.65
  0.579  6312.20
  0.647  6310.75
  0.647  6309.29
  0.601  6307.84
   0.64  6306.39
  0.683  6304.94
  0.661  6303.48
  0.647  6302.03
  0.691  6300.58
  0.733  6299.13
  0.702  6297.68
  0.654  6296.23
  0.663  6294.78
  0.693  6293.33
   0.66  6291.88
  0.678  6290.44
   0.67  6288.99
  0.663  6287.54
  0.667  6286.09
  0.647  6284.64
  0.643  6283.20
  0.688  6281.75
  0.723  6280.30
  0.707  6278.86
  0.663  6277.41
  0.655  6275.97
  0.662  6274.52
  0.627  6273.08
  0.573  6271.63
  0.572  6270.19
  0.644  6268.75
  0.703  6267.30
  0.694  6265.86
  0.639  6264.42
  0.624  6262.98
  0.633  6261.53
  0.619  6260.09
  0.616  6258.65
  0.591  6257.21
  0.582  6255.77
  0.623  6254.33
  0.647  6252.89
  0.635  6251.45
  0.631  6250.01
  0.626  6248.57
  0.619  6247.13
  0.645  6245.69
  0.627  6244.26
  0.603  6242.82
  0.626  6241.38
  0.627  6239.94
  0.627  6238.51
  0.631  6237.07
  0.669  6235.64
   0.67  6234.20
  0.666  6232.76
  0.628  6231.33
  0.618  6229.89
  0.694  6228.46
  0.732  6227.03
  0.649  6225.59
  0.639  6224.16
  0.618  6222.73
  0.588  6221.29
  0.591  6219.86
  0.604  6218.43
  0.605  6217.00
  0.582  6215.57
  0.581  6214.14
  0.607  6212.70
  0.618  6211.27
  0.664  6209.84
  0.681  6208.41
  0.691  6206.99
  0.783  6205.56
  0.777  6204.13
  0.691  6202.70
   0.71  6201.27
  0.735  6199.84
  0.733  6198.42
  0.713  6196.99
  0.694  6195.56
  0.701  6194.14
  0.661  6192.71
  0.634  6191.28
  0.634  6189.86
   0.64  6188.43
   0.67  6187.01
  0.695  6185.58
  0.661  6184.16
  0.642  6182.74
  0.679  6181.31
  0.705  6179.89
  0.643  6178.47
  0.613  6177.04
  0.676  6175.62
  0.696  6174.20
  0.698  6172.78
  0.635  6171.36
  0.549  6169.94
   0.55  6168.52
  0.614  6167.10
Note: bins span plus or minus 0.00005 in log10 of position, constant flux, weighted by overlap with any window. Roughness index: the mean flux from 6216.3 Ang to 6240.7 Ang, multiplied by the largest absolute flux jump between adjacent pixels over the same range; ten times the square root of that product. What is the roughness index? 2.30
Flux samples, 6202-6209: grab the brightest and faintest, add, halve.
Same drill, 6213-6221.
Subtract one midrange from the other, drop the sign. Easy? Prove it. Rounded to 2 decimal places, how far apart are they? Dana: 0.14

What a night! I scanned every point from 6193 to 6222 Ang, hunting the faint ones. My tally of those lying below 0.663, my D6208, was 8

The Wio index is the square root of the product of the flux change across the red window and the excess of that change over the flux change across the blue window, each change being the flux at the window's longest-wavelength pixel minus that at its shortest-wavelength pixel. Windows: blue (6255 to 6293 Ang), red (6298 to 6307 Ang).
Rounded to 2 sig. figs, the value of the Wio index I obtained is 0.13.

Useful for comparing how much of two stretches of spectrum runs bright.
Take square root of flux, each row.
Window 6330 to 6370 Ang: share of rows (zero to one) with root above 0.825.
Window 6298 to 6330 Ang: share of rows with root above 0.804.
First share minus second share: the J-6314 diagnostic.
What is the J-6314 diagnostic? -0.38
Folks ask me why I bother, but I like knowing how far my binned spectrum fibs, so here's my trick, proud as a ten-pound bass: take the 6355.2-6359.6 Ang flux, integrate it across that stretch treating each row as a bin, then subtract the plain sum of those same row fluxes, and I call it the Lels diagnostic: 0.97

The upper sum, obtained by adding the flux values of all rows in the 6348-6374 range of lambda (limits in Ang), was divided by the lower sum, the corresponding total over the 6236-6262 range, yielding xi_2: 1.08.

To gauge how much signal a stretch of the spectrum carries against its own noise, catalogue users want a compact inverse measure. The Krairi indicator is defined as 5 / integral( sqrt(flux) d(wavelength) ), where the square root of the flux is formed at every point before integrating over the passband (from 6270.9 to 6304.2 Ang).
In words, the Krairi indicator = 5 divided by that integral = 0.184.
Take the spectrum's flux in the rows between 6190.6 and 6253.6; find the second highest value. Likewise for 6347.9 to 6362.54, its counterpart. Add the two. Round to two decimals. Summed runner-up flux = 1.48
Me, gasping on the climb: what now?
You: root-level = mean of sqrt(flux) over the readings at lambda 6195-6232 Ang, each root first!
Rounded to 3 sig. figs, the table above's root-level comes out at 0.813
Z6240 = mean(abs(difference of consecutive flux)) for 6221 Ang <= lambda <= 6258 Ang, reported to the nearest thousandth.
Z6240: 0.022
